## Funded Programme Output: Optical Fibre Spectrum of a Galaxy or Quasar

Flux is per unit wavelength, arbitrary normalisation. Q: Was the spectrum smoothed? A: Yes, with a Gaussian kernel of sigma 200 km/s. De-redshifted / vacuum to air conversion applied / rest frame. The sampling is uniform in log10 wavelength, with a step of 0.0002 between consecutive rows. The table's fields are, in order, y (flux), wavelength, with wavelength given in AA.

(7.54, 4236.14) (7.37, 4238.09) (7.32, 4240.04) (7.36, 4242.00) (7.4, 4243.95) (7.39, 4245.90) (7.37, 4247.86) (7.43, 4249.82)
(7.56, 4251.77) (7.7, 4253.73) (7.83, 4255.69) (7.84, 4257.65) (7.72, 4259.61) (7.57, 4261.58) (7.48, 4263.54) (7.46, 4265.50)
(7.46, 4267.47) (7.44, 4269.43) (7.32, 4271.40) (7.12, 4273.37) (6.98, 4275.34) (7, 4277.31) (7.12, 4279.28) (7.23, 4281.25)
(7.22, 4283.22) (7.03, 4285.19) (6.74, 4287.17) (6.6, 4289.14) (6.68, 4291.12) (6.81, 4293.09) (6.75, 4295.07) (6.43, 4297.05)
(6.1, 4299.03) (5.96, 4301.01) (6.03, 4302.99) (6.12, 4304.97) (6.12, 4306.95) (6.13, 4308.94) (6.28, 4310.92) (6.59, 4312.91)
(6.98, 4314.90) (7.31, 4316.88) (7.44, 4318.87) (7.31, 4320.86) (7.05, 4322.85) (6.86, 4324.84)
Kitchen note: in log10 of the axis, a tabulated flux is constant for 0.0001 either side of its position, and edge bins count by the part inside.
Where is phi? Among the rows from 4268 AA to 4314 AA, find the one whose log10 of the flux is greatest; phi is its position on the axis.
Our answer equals 4269.43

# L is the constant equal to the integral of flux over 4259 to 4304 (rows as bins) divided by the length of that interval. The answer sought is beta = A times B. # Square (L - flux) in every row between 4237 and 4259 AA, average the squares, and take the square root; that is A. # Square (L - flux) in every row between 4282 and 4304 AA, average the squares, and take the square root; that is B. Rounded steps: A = 0.6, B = 0.55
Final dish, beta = 0.32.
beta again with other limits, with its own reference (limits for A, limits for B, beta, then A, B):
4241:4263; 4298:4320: 0.45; 0.6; 0.72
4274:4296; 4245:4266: 0.14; 0.2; 0.64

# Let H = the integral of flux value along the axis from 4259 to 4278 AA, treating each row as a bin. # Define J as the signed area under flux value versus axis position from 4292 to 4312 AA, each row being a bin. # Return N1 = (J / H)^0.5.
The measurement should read 0.95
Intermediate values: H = 140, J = 126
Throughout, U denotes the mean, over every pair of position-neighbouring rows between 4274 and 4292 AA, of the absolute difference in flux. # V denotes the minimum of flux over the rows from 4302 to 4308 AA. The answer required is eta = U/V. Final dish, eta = 0.020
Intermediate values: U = 0.12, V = 6.03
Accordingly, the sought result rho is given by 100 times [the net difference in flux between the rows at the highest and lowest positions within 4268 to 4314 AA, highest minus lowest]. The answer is -85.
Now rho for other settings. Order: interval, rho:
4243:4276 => -42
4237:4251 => 6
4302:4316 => 95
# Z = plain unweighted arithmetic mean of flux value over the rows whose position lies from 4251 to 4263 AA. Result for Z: 7.70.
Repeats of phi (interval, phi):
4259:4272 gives 4259.61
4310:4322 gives 4318.87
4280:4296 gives 4281.25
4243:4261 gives 4257.65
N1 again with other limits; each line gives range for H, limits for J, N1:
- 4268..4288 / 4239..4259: 1.03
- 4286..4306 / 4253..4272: 1.06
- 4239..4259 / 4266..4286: 0.98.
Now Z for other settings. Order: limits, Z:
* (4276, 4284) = 7.14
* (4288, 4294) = 6.70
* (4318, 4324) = 7.27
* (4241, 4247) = 7.38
